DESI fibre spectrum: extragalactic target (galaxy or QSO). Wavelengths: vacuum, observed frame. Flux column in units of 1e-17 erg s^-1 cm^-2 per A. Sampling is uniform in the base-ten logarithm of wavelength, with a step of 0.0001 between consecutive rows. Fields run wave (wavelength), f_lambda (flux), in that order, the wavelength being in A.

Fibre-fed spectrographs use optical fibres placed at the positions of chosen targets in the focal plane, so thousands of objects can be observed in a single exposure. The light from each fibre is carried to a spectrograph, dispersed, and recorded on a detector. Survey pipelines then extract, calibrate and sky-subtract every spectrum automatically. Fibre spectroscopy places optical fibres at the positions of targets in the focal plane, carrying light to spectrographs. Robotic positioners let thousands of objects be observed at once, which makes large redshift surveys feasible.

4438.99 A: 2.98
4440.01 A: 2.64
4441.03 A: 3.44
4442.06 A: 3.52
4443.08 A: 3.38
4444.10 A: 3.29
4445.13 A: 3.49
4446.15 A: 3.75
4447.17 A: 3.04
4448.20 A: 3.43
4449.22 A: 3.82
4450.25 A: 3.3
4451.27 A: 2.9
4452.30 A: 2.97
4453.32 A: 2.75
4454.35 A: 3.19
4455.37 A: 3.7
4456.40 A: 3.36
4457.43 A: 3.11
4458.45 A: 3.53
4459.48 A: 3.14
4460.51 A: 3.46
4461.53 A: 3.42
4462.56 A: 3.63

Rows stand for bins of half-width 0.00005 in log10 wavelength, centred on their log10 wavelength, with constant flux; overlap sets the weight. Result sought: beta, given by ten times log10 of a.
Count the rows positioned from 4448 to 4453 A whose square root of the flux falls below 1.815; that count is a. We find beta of 3.0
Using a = 2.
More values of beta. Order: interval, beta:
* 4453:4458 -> 4.8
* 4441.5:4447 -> 0.0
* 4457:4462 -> 3.0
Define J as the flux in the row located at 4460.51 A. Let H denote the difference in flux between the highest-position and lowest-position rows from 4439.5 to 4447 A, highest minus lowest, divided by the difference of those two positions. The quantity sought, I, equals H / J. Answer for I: 0.052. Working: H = 0.18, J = 3.46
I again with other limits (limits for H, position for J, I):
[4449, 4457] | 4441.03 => -0.019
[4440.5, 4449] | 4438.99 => 0.000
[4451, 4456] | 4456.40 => 0.058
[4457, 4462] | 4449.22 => 0.020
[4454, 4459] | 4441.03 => 0.024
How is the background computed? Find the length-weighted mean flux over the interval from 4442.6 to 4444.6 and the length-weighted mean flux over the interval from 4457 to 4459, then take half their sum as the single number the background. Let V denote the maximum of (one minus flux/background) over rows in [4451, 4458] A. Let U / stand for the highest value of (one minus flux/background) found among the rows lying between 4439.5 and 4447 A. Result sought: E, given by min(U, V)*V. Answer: 0.031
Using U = 0.209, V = 0.18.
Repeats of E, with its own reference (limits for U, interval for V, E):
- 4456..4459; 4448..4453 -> 0.009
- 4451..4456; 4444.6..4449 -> 0.008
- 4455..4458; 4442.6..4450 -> 0.006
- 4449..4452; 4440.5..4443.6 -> 0.000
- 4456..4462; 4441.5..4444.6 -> 0.000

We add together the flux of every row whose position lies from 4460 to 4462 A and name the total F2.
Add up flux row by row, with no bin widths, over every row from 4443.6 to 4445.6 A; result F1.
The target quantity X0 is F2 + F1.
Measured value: 13.7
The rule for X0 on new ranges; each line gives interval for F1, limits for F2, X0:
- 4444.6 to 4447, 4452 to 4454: 13.0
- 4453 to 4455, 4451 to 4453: 11.8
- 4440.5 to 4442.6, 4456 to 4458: 13.4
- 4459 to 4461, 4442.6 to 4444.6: 13.3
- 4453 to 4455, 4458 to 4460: 12.6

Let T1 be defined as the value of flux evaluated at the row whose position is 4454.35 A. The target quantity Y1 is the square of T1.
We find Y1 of 10.2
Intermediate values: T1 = 3.19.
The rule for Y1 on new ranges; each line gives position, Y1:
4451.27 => 8.4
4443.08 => 11.4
